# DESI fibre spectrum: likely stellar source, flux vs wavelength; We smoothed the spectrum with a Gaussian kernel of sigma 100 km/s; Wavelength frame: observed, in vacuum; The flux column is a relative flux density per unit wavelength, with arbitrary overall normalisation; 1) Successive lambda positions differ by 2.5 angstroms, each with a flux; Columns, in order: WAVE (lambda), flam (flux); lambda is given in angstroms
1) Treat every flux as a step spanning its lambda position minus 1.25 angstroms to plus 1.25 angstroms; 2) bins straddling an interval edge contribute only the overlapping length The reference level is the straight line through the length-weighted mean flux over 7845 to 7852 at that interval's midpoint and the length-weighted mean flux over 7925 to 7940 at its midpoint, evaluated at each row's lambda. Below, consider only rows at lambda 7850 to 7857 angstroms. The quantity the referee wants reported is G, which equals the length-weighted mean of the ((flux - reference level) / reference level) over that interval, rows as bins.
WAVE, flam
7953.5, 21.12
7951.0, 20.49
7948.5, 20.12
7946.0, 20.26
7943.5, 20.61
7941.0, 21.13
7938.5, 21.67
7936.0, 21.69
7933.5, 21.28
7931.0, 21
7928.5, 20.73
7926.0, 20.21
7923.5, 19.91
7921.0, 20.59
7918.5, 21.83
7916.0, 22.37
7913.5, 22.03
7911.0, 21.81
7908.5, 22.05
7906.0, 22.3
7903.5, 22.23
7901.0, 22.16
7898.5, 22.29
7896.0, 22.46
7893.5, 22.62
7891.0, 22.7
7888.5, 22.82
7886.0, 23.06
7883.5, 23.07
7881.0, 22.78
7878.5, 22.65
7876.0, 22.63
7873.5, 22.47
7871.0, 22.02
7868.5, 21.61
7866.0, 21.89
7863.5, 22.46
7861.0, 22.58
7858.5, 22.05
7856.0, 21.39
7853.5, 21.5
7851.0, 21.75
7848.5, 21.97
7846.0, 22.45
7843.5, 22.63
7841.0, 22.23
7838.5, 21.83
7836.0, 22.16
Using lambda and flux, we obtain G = -0.021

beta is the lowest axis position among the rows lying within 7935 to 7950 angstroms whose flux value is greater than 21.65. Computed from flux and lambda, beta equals 7936.0 angstroms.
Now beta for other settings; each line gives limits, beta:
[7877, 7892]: 7878.5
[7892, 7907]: 7893.5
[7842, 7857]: 7843.5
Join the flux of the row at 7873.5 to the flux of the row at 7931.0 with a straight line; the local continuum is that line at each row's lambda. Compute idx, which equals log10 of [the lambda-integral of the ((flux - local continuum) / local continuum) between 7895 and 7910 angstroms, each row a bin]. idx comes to -0.45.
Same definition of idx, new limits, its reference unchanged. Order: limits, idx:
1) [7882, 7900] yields -0.25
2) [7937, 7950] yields -1.26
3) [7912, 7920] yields -0.62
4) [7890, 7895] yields -0.82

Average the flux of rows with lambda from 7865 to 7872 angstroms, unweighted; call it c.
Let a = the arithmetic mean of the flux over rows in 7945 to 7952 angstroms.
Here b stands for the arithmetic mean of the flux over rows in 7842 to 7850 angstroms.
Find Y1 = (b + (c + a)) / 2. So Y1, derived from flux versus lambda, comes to 32.2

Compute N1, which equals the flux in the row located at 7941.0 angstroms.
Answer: 21.13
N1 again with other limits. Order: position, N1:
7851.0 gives 21.75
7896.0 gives 22.46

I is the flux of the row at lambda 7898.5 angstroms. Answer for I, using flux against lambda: 22.29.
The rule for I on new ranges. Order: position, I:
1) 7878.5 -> 22.65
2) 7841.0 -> 22.23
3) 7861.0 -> 22.58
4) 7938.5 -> 21.67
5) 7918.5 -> 21.83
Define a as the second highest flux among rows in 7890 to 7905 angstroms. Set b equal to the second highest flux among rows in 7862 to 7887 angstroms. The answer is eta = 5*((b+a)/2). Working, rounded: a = 22.62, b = 23.06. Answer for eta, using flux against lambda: 114.2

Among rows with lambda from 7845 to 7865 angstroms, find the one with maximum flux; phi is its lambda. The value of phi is 7861.0 angstroms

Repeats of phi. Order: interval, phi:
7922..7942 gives 7936.0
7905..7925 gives 7916.0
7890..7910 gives 7891.0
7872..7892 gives 7883.5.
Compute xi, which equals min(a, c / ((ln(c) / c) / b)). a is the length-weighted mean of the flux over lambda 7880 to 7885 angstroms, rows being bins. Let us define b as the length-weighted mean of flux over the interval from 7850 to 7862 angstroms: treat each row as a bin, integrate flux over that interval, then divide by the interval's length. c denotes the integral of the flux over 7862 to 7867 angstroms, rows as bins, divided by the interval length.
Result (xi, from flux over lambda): 22.9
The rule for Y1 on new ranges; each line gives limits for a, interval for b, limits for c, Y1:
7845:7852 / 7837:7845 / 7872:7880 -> 33.4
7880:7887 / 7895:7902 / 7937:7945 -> 33.2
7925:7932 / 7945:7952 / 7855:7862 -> 31.5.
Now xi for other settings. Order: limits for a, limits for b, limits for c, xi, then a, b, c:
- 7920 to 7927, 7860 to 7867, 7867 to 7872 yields 20.2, 20.2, 22.3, 21.8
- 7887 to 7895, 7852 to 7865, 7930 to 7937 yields 22.7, 22.7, 22.0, 21.3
